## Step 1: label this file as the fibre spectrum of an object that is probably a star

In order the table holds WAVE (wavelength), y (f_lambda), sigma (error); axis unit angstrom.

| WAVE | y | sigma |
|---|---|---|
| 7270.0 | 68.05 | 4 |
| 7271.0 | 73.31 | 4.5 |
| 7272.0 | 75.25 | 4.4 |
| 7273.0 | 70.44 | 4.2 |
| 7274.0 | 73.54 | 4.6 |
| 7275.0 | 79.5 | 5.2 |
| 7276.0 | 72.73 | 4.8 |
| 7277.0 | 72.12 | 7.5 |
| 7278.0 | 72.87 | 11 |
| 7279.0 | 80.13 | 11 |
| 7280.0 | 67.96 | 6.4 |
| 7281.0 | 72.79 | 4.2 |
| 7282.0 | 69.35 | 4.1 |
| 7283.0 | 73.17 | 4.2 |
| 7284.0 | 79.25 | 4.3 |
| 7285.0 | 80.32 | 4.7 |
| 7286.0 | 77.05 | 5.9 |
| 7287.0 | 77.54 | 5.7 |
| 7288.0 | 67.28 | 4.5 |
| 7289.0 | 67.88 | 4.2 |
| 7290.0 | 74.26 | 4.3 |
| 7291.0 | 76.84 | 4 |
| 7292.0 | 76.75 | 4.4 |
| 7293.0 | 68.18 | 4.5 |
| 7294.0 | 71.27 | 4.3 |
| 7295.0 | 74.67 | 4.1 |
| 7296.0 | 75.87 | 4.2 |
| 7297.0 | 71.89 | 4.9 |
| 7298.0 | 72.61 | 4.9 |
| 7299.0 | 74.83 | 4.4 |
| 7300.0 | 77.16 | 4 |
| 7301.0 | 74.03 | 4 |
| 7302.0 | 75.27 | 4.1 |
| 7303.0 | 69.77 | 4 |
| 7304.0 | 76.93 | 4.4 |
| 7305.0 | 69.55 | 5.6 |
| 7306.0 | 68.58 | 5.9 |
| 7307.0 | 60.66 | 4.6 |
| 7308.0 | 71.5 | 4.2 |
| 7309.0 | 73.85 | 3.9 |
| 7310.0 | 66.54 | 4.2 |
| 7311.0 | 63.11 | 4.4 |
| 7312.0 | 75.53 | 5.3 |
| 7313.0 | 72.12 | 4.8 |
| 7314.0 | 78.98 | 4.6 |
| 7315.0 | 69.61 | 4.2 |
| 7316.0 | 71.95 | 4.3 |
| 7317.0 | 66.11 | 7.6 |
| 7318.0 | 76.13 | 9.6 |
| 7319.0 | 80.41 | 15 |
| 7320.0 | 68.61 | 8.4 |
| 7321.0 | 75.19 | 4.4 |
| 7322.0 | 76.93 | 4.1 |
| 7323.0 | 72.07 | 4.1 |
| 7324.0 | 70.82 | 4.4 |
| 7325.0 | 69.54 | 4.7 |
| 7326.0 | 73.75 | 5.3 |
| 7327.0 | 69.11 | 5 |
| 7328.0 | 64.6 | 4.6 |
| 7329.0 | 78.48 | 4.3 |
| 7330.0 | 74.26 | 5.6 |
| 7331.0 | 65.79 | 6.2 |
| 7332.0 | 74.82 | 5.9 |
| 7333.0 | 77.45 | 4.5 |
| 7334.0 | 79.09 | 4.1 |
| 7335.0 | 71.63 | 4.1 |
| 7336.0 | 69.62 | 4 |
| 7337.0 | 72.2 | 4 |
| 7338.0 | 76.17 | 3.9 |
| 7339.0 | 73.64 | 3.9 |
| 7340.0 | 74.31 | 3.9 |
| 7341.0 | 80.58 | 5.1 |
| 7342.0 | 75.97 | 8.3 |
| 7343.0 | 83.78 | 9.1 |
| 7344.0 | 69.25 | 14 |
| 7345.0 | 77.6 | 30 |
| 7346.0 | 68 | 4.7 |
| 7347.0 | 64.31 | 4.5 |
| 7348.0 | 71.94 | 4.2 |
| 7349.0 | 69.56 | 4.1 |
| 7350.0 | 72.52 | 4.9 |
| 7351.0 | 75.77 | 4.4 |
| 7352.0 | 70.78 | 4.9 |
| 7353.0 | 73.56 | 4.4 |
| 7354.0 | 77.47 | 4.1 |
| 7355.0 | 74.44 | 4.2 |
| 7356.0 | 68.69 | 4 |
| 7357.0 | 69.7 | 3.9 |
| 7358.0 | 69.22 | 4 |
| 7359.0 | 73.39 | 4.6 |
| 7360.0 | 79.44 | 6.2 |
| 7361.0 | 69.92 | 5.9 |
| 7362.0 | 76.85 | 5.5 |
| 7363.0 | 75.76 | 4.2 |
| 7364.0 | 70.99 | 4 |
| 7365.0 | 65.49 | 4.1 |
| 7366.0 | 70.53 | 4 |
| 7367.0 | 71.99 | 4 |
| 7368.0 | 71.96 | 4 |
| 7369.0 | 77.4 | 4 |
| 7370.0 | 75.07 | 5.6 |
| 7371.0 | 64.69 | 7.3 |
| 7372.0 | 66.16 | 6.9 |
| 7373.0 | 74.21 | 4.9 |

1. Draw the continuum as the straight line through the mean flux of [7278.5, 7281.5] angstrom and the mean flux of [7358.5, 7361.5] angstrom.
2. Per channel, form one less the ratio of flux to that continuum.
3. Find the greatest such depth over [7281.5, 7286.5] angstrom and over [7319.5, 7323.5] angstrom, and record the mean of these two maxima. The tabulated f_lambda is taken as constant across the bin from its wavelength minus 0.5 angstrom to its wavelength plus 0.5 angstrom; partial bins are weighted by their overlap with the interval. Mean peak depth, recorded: 0.065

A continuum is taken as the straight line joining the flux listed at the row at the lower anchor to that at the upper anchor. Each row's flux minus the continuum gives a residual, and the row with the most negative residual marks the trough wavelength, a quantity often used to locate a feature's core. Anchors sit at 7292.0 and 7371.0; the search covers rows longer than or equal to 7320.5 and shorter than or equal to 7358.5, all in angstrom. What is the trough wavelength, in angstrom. 7328.0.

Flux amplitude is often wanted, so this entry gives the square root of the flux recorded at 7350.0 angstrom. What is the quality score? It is 8.52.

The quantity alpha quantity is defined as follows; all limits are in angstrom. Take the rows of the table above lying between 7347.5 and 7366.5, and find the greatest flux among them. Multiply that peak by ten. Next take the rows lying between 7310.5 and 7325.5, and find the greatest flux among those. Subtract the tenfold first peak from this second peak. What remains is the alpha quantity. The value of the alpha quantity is -714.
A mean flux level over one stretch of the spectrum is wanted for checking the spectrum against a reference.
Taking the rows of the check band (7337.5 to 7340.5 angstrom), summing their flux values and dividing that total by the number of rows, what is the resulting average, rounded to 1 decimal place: 74.7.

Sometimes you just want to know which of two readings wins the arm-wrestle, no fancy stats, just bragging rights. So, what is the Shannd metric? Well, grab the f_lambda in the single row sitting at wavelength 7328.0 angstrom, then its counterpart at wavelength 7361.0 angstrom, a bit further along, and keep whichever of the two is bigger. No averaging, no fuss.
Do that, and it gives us 69.9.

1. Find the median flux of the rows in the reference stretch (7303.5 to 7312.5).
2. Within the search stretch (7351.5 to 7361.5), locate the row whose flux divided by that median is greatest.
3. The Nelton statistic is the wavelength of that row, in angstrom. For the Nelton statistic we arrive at 7360.0 angstrom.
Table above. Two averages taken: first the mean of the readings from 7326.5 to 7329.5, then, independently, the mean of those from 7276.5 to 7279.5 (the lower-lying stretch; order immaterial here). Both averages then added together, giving 146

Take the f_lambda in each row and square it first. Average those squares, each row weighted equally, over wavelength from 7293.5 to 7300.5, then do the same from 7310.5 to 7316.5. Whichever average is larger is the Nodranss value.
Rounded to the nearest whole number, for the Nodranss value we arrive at 5486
